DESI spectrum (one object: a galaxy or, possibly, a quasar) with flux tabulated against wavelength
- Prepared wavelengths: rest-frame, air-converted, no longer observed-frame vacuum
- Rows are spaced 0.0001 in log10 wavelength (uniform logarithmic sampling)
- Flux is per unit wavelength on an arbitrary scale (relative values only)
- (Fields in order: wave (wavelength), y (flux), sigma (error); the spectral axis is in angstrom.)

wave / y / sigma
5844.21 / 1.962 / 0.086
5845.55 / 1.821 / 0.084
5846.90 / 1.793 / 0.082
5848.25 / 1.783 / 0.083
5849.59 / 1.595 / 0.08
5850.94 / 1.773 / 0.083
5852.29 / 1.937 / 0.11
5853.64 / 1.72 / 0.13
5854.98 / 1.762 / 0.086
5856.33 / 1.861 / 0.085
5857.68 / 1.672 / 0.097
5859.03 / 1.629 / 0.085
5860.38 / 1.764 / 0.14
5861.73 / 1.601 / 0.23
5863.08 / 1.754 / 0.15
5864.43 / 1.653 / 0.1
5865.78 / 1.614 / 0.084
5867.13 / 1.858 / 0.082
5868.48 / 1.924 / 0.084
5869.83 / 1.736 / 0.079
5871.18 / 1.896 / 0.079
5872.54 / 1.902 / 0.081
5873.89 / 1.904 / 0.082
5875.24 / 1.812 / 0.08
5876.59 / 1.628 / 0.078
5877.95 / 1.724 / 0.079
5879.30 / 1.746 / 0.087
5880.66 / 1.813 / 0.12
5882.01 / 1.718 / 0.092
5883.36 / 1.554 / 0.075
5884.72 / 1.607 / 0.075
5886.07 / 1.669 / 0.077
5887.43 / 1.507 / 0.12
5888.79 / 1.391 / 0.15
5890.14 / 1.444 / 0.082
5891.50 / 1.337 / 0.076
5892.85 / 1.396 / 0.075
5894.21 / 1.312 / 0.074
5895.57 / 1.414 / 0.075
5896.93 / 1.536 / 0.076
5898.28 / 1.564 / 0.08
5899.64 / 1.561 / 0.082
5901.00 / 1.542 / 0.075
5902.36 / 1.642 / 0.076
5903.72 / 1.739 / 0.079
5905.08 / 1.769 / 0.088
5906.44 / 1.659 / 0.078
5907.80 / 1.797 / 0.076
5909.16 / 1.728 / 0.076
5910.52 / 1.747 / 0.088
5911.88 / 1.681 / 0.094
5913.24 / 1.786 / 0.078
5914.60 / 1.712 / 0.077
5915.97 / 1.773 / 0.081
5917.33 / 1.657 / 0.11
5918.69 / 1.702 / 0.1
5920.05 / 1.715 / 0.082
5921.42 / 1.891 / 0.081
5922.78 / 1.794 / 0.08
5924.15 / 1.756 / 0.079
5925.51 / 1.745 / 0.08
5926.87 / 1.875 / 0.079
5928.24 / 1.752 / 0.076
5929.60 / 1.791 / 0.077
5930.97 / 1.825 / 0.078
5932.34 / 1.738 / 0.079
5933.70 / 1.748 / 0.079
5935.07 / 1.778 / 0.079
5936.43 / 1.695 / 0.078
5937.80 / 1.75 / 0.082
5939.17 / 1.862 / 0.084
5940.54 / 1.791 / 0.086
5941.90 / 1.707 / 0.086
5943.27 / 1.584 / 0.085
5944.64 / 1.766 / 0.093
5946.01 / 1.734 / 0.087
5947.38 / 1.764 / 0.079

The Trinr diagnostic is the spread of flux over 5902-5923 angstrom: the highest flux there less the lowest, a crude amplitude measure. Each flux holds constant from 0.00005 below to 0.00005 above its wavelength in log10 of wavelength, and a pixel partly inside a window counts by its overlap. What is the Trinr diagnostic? 0.25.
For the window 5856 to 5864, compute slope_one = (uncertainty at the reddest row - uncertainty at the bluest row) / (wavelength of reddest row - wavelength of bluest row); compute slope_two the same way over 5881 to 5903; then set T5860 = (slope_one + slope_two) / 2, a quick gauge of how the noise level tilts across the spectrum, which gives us 0.0044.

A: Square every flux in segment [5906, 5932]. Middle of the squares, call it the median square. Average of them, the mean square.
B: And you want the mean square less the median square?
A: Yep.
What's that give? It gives 0.02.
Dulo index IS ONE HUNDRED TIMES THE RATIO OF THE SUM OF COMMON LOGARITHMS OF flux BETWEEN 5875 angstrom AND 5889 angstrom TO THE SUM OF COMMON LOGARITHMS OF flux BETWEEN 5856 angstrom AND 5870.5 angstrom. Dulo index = 91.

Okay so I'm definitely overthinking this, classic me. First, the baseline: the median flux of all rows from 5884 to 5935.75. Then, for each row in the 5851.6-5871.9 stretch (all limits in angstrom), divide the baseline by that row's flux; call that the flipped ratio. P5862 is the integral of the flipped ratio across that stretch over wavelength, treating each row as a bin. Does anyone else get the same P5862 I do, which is 20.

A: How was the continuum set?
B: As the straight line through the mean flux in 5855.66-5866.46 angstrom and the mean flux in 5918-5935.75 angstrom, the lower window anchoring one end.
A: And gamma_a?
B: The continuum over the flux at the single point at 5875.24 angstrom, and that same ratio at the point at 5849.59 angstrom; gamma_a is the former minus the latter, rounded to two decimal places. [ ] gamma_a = -0.11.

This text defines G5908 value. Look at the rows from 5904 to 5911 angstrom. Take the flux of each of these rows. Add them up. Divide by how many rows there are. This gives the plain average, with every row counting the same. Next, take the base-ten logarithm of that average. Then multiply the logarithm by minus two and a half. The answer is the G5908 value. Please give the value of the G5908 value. -0.601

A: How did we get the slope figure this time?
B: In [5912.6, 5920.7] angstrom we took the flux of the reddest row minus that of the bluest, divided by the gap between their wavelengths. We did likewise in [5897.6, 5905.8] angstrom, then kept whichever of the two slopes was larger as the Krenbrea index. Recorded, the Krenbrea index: 0.030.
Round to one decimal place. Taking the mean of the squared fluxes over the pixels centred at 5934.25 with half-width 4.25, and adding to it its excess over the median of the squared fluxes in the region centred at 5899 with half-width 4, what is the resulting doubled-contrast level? 3.8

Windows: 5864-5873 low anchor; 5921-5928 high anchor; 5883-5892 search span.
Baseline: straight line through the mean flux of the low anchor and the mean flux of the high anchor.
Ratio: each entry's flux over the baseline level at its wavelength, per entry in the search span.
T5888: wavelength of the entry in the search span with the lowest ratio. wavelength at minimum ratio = 5891.50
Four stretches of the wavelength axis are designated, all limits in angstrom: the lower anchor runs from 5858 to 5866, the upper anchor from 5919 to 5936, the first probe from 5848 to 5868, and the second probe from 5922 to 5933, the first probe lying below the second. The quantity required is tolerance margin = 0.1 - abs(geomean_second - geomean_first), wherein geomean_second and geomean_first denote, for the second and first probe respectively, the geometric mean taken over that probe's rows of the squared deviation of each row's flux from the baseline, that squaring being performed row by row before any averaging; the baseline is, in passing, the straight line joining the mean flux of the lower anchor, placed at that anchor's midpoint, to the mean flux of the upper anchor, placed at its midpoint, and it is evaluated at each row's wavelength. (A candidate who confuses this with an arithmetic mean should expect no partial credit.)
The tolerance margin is 0.095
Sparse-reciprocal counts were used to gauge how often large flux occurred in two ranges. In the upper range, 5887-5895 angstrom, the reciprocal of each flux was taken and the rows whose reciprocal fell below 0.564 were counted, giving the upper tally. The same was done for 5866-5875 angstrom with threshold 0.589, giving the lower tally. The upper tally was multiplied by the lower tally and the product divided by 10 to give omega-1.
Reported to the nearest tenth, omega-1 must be 0.0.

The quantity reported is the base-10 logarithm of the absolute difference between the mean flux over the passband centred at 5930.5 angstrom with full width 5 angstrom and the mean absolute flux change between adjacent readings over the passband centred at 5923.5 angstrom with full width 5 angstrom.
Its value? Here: 0.238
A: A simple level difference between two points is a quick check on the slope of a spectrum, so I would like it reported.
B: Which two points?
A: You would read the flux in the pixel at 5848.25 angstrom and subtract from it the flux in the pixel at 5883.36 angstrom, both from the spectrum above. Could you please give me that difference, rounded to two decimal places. 0.23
